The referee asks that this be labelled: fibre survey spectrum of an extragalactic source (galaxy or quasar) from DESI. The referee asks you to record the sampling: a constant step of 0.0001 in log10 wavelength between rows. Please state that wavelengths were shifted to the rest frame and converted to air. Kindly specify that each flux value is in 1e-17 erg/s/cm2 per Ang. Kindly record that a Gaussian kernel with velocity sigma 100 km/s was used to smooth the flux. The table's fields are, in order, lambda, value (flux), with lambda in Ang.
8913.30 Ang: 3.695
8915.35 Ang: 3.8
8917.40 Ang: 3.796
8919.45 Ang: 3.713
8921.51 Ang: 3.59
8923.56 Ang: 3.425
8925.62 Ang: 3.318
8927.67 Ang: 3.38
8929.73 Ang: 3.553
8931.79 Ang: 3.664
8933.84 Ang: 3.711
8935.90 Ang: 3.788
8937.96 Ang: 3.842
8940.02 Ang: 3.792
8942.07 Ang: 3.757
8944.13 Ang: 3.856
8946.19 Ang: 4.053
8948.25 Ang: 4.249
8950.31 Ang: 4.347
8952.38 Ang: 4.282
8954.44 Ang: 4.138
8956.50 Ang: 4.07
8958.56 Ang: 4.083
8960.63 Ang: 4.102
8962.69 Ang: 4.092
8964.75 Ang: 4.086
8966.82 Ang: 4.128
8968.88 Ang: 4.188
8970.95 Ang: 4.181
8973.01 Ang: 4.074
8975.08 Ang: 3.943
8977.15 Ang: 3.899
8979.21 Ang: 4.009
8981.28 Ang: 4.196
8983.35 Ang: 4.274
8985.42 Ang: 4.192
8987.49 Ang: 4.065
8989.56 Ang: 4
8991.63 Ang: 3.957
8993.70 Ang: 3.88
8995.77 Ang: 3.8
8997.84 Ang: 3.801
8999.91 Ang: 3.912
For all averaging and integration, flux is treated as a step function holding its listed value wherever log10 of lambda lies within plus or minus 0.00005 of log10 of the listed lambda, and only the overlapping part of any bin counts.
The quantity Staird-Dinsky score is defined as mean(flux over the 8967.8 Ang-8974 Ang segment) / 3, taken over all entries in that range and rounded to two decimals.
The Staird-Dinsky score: 1.38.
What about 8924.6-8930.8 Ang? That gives 1.14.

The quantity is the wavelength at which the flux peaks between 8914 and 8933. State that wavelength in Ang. 8915.35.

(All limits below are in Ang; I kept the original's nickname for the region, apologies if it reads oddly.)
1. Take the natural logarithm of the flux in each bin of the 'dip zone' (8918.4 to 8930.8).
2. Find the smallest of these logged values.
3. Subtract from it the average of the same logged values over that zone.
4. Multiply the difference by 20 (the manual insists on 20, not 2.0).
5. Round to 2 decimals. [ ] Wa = -1.03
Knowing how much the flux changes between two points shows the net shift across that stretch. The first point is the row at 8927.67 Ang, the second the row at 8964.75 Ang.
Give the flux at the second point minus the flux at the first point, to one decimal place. 0.7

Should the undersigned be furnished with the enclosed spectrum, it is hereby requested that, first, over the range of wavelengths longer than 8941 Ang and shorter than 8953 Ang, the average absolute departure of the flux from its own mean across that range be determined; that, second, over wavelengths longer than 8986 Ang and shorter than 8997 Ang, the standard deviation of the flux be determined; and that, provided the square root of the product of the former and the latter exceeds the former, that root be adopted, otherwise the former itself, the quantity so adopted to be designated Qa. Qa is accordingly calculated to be 0.202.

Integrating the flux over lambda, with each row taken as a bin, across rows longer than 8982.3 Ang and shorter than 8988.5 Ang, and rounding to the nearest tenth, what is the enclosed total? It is 25.9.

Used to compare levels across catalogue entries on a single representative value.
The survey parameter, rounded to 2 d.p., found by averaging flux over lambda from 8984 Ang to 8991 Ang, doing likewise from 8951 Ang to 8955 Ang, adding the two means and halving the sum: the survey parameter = 4.15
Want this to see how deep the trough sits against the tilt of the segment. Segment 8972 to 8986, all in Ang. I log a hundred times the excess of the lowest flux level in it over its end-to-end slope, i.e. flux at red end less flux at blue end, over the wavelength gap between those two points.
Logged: 389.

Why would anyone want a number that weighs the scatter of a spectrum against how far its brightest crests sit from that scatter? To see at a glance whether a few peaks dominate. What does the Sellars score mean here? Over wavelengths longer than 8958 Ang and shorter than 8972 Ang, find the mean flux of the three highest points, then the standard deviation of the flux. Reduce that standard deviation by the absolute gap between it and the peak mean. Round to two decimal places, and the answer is -4.08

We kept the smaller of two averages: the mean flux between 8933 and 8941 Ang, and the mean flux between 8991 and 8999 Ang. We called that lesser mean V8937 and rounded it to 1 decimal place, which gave 3.8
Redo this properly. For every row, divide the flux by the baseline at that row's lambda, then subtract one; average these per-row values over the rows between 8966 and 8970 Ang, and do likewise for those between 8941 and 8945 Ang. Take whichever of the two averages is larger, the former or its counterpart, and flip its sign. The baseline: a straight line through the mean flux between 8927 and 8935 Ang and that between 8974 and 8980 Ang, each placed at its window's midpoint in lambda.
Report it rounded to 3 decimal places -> -0.073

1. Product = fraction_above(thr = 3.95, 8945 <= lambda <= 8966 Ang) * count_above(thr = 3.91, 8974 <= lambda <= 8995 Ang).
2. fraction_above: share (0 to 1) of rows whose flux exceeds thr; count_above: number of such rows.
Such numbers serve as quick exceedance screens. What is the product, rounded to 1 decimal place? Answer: 8.0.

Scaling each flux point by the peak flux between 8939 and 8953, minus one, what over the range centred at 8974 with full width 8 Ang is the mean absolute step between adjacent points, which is 0.022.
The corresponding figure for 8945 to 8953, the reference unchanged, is 0.028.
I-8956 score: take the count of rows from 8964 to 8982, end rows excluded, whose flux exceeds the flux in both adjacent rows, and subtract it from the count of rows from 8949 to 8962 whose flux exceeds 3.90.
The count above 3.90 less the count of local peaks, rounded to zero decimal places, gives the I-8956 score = 5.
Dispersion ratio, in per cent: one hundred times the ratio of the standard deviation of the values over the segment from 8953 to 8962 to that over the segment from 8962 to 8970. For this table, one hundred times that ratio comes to 63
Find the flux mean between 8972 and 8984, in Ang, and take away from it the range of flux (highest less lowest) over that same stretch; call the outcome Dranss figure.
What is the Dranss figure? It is 3.7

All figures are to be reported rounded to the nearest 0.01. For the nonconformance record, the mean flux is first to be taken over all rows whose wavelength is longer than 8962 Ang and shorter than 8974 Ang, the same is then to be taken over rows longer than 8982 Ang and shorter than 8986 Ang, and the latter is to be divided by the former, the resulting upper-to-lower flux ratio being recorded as 1.03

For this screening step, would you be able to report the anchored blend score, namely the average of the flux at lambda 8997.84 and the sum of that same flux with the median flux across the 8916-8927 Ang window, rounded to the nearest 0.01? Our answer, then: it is 5.60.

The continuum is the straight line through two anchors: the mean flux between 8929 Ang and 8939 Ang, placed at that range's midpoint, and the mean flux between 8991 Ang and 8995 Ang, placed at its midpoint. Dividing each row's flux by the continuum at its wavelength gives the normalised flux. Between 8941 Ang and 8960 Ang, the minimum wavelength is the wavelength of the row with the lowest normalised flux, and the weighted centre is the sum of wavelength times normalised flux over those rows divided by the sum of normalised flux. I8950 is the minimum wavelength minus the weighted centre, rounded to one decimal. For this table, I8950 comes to -8.3 Ang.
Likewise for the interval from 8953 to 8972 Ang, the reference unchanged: 2.1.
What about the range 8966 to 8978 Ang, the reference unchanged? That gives 5.3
